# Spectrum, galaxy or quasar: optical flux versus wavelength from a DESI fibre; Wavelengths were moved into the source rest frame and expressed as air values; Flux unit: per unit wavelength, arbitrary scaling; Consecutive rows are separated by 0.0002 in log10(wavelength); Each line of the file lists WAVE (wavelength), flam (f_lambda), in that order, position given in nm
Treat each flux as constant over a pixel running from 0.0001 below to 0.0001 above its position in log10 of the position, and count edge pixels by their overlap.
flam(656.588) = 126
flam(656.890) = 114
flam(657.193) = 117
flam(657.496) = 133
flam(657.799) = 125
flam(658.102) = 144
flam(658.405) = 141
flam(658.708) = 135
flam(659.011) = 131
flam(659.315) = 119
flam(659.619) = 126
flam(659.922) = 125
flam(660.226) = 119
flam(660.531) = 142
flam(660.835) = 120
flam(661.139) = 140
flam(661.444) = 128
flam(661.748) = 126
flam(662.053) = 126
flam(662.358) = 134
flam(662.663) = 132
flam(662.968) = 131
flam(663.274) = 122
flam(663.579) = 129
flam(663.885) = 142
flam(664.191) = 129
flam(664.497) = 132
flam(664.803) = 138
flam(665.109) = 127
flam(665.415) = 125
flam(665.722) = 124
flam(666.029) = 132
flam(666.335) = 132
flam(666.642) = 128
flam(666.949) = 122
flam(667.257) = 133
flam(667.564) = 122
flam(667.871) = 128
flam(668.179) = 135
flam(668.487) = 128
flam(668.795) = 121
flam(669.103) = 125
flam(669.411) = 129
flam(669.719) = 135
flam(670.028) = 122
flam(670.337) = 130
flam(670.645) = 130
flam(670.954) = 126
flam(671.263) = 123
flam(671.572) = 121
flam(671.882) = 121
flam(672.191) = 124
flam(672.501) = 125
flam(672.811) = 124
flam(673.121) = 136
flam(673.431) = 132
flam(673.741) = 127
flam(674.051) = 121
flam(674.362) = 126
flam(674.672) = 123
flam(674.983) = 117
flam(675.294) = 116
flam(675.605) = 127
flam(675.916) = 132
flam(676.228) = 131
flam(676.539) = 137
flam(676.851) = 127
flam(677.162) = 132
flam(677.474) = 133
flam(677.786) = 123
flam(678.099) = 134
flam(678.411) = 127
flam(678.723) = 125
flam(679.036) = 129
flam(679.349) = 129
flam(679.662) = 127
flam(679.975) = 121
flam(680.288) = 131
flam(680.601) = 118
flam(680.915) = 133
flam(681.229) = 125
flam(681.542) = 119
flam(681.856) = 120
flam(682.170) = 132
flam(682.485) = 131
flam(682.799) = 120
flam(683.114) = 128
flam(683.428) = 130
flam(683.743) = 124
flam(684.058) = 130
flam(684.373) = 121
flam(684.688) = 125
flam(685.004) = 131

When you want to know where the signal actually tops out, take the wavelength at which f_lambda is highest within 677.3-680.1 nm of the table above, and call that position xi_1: 678.099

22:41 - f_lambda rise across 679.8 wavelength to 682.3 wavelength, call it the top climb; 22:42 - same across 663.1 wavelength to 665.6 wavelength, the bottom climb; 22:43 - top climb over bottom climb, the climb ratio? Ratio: 3.7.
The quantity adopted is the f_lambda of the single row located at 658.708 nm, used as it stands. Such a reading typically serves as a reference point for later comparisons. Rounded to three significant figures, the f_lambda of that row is 135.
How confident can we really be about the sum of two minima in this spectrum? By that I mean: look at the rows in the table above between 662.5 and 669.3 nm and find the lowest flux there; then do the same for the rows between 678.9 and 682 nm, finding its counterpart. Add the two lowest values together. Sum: 239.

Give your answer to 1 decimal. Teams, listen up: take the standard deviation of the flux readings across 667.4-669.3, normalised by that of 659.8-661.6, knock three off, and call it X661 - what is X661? -2.5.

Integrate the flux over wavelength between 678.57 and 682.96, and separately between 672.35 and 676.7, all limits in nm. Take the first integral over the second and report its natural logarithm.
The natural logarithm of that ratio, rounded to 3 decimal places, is 0.001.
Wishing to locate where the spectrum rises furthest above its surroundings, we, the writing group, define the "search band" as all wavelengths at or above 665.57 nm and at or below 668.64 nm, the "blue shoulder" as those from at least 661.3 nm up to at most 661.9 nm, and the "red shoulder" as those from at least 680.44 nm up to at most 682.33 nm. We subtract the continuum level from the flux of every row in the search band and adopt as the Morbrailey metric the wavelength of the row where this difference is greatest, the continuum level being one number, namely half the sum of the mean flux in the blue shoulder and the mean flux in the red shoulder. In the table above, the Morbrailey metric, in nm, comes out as 668.179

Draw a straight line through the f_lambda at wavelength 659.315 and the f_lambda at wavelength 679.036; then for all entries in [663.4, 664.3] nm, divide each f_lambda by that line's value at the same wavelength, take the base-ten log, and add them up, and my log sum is 0.12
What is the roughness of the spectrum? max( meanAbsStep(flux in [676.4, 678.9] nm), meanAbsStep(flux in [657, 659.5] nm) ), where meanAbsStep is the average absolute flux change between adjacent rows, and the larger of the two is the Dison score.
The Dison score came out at 10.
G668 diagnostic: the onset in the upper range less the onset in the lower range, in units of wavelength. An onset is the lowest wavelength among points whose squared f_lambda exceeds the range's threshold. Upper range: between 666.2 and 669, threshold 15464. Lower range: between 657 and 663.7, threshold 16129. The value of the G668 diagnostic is 8.84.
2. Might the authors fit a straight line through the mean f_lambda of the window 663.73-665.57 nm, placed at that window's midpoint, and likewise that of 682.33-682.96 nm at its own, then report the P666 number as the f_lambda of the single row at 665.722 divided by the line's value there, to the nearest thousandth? 0.941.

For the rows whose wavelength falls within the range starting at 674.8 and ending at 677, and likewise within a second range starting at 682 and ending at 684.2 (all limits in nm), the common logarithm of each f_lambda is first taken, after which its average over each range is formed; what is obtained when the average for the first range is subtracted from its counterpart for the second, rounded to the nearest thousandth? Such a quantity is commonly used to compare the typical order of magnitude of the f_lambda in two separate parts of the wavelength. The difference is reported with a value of 0.004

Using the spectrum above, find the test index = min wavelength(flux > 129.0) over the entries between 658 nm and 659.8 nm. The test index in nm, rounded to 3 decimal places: 658.102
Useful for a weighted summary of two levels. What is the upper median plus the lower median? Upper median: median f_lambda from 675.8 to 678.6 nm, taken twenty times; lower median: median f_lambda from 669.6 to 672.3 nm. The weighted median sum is 2764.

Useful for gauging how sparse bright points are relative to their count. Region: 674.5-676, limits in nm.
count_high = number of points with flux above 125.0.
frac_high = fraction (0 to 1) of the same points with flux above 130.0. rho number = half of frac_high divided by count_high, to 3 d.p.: 0.050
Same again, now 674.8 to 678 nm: 0.036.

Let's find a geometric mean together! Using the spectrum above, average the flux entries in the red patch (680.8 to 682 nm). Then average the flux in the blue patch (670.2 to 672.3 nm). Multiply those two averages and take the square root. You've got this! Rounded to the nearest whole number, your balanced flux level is 125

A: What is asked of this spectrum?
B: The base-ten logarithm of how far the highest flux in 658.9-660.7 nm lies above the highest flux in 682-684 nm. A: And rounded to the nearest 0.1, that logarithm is 1.0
